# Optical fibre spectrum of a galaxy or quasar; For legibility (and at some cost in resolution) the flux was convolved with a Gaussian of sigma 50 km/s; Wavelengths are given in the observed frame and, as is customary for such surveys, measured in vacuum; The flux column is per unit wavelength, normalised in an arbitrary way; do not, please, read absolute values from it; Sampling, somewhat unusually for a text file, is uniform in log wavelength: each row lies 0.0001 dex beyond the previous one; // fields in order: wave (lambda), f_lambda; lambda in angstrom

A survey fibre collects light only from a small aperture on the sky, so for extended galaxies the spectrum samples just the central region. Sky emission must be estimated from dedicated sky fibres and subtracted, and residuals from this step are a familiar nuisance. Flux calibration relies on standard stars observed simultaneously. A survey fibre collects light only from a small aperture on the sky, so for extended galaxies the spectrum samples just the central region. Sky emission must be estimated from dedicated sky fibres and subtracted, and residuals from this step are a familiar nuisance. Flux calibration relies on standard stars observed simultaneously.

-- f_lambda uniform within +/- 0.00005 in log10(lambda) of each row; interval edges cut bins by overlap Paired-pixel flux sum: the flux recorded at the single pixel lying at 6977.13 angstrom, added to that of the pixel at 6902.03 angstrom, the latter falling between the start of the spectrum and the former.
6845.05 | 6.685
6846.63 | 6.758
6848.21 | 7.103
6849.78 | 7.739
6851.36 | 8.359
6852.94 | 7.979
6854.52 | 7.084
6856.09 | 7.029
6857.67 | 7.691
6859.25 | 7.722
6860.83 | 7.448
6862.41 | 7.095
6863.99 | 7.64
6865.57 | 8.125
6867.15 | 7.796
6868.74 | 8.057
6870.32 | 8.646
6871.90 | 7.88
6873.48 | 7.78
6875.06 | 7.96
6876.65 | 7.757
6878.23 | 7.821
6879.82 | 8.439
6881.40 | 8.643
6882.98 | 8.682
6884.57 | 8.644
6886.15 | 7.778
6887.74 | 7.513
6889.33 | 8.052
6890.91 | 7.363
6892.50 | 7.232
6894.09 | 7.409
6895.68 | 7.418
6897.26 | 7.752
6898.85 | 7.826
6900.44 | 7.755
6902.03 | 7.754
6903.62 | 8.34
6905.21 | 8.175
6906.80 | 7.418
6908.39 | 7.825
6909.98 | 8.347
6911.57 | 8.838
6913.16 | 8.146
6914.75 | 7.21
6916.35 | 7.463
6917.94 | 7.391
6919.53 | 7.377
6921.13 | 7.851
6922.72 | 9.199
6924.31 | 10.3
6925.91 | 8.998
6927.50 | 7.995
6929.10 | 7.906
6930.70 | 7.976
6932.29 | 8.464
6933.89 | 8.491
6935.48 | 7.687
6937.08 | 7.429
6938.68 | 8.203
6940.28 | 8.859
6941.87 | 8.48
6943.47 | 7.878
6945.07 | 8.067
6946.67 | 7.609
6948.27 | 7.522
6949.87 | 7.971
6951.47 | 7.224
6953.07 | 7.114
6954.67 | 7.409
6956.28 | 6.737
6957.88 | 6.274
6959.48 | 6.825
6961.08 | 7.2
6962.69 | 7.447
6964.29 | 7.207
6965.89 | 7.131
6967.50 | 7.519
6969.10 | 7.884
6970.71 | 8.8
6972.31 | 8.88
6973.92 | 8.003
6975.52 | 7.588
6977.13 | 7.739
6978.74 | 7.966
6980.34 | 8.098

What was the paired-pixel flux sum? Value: 15.5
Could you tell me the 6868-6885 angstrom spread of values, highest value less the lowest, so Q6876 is 0.9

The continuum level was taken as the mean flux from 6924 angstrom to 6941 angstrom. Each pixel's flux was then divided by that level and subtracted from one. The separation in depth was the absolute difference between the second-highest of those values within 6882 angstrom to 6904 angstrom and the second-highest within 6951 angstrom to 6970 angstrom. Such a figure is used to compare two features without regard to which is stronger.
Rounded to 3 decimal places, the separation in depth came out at 0.075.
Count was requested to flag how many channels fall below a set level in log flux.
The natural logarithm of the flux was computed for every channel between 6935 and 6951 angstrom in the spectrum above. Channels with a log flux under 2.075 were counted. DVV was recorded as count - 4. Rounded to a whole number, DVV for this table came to 1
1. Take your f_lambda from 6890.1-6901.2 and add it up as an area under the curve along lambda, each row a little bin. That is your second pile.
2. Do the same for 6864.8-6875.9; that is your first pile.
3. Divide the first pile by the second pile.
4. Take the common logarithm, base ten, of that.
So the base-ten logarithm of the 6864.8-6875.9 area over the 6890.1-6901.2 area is 0.03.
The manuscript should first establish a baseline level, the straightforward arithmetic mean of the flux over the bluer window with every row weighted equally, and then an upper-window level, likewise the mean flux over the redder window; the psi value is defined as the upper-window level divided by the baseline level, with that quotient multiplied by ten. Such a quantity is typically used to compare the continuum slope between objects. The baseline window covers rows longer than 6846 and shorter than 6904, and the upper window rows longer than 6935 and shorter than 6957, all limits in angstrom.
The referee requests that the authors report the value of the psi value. 9.9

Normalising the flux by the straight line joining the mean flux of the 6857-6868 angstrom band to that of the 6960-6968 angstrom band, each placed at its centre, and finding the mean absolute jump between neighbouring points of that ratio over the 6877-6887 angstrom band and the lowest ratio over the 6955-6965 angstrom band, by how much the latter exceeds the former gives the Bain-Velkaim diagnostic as 0.81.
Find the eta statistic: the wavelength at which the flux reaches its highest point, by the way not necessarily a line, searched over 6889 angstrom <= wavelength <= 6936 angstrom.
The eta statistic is 6924.31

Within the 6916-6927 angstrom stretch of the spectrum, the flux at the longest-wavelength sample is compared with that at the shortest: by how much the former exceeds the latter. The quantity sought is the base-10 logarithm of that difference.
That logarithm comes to 0.19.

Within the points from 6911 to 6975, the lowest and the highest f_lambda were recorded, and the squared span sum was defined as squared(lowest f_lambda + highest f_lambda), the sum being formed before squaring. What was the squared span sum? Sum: 275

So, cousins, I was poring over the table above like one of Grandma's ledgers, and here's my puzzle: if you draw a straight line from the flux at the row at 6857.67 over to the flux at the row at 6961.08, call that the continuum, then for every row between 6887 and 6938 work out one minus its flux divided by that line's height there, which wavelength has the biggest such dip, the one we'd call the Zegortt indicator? 6892.50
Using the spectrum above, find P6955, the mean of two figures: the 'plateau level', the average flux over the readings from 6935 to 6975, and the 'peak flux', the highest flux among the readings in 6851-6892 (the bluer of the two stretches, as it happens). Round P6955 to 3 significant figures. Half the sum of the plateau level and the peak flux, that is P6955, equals 8.17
